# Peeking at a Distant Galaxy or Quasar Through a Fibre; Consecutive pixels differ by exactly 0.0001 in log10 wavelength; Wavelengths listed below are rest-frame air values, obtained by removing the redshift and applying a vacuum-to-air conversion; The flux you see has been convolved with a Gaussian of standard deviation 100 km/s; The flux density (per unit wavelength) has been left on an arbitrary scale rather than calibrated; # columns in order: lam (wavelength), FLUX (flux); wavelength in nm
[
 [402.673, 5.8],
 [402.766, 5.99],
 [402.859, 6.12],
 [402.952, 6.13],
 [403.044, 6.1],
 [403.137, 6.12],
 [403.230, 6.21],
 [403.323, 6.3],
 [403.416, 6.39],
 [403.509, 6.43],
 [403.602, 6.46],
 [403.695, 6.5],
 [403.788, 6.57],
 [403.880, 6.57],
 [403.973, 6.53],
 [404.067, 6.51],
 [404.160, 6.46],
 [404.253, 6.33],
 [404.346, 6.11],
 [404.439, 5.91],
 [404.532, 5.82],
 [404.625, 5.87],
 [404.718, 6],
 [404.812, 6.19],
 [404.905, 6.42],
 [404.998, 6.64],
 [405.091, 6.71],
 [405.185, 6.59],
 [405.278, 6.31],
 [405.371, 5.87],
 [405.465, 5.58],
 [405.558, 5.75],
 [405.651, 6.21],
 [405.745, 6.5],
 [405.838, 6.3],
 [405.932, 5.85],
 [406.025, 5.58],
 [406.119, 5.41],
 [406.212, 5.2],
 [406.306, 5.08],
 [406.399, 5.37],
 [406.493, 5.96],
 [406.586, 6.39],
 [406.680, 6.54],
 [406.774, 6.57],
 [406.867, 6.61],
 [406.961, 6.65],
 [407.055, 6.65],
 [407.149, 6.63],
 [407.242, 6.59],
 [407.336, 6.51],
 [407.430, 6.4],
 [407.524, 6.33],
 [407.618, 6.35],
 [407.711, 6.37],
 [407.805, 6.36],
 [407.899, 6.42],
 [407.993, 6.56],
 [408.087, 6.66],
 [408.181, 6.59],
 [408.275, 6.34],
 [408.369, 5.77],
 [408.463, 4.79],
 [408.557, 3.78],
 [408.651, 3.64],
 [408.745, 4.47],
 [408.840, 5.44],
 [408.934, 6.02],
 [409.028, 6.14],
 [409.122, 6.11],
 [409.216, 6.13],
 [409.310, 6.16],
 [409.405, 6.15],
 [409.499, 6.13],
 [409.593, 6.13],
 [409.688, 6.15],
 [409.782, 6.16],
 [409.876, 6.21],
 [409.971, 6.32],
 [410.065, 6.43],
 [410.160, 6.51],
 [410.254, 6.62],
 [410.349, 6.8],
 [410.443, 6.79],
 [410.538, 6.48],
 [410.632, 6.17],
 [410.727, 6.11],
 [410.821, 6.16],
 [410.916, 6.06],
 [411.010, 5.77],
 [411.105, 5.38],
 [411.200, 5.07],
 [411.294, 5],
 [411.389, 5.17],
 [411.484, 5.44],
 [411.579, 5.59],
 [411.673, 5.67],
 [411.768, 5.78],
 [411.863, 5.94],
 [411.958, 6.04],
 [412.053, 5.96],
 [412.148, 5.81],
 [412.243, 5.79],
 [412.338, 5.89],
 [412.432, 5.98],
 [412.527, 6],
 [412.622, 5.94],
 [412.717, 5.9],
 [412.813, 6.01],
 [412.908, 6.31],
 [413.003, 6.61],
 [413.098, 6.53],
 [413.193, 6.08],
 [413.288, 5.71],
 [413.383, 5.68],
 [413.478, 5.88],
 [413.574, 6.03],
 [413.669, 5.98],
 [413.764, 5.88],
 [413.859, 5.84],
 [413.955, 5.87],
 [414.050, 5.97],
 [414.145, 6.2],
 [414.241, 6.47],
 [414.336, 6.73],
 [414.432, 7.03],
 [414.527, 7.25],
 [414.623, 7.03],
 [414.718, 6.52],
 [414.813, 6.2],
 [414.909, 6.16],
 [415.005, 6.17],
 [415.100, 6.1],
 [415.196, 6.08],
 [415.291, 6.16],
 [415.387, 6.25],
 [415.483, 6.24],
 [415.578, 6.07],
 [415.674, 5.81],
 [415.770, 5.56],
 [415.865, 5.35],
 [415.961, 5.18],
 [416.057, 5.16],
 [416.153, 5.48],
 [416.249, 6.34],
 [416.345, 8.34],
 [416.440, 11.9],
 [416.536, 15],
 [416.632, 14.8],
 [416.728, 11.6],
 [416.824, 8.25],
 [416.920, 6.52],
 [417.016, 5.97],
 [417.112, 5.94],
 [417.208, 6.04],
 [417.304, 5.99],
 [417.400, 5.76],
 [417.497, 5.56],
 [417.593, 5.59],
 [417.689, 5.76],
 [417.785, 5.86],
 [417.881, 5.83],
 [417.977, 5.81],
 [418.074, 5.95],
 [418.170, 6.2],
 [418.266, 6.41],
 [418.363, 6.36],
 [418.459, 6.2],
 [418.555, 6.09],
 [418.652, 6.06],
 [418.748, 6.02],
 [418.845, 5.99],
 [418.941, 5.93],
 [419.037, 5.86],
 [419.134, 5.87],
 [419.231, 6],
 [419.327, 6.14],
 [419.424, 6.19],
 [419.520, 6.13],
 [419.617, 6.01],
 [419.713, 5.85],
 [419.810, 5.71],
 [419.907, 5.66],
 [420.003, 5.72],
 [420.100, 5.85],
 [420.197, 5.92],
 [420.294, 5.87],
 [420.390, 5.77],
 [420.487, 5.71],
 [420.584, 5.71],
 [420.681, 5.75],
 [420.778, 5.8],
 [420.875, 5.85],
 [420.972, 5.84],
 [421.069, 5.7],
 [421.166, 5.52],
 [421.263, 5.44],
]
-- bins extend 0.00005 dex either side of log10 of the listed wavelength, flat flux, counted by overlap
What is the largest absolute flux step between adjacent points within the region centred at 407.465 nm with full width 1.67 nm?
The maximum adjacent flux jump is 0.25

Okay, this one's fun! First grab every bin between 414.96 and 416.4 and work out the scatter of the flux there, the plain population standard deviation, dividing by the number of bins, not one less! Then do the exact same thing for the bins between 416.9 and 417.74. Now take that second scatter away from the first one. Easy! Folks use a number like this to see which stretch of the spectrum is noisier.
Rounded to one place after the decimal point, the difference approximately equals 0.5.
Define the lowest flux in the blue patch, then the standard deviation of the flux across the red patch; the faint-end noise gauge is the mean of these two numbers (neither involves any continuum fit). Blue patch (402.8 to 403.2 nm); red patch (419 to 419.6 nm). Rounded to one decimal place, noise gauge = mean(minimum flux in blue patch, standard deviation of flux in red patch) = 3.1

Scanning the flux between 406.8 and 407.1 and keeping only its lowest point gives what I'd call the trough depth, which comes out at 6.61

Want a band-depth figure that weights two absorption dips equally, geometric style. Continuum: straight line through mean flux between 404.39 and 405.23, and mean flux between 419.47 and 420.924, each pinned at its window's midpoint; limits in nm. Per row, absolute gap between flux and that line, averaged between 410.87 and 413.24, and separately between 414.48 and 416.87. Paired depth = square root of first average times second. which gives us 0.75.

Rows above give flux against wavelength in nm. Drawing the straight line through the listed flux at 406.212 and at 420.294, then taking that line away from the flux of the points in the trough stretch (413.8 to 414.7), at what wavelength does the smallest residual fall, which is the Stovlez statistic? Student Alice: 413.859 nm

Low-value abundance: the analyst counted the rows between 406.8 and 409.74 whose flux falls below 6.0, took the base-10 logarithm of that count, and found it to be 0.78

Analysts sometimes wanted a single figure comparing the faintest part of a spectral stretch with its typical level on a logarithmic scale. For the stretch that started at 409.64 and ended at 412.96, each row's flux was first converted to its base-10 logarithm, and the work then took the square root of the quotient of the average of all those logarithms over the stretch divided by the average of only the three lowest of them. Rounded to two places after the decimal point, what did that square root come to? 1.05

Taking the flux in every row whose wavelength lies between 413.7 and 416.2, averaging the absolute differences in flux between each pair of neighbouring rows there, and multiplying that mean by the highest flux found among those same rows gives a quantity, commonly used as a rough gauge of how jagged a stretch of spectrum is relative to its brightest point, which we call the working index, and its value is 1.22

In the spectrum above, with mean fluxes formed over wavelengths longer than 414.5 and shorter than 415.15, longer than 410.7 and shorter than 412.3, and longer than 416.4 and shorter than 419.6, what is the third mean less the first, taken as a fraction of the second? 0.08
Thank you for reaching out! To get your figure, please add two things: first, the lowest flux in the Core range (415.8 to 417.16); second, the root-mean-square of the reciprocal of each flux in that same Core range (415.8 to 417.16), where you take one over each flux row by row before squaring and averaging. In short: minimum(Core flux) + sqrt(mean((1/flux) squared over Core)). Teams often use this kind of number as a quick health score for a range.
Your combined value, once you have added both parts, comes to 5.3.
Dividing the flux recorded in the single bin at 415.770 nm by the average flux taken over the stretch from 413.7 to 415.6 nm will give 0.88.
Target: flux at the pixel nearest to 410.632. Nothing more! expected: 6.17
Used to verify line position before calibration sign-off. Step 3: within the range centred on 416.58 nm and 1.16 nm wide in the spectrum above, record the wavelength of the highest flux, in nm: 416.536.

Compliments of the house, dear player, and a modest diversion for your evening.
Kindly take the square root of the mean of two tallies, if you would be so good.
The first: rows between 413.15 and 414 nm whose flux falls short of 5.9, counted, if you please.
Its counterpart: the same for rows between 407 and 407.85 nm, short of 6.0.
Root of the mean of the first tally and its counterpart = 1.7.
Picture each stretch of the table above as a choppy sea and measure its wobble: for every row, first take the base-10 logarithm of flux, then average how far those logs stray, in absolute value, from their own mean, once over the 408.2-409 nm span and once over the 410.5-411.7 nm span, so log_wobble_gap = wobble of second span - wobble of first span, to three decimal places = -0.046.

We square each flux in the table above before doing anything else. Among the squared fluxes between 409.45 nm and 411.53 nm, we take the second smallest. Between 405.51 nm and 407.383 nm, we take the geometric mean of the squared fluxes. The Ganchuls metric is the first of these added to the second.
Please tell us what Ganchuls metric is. 63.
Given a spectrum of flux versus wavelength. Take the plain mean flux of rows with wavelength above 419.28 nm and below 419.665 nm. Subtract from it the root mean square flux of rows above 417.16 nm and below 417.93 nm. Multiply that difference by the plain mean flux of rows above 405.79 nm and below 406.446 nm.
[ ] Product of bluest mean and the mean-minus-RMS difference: 1.8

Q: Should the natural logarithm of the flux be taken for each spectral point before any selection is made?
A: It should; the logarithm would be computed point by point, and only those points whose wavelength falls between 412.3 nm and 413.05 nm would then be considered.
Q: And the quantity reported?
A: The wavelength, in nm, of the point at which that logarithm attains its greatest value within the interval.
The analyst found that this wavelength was 413.003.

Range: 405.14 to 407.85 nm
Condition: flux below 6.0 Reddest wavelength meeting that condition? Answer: 406.493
